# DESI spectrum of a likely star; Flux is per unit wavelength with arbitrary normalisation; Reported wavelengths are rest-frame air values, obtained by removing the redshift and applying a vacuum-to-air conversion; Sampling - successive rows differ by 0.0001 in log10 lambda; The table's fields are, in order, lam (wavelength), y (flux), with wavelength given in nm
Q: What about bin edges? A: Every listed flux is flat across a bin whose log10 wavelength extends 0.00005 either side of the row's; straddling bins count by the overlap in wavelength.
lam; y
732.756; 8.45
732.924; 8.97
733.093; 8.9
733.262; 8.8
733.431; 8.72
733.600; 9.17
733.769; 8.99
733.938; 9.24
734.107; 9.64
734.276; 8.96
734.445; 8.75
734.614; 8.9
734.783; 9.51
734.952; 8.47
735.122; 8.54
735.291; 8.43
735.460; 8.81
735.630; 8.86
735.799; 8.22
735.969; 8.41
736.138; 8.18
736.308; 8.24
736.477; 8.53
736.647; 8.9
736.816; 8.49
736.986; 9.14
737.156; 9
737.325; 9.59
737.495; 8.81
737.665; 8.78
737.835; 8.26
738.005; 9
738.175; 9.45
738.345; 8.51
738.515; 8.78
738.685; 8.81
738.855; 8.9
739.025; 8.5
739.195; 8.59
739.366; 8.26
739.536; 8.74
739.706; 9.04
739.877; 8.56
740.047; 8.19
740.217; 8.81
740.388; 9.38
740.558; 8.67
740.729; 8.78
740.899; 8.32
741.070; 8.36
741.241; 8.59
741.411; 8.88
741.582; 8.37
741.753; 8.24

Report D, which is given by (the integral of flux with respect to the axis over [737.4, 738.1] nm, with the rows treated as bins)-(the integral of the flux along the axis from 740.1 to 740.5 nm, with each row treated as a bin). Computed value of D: 3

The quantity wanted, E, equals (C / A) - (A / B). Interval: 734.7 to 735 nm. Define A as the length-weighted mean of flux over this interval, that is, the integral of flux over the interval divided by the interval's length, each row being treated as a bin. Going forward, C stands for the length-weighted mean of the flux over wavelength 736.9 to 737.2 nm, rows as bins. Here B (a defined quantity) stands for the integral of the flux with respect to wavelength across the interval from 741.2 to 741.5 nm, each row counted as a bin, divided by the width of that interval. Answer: -0.03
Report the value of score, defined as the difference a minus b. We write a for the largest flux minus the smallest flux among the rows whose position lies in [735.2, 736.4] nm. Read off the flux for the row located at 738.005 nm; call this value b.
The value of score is -8.3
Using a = 0.68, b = 9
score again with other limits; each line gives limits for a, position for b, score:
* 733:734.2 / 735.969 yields -7.5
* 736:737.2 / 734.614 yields -7.9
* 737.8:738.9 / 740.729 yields -7.6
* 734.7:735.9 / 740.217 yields -7.5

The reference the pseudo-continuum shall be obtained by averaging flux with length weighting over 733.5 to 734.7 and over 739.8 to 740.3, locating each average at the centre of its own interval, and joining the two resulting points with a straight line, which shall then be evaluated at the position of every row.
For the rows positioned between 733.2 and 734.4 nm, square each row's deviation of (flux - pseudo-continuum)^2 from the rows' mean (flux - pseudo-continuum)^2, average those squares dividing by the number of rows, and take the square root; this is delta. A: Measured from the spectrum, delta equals 0.108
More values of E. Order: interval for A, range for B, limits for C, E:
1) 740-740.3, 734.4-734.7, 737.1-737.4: 0.13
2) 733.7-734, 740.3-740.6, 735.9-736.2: -0.09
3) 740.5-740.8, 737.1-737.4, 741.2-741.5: 0.07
